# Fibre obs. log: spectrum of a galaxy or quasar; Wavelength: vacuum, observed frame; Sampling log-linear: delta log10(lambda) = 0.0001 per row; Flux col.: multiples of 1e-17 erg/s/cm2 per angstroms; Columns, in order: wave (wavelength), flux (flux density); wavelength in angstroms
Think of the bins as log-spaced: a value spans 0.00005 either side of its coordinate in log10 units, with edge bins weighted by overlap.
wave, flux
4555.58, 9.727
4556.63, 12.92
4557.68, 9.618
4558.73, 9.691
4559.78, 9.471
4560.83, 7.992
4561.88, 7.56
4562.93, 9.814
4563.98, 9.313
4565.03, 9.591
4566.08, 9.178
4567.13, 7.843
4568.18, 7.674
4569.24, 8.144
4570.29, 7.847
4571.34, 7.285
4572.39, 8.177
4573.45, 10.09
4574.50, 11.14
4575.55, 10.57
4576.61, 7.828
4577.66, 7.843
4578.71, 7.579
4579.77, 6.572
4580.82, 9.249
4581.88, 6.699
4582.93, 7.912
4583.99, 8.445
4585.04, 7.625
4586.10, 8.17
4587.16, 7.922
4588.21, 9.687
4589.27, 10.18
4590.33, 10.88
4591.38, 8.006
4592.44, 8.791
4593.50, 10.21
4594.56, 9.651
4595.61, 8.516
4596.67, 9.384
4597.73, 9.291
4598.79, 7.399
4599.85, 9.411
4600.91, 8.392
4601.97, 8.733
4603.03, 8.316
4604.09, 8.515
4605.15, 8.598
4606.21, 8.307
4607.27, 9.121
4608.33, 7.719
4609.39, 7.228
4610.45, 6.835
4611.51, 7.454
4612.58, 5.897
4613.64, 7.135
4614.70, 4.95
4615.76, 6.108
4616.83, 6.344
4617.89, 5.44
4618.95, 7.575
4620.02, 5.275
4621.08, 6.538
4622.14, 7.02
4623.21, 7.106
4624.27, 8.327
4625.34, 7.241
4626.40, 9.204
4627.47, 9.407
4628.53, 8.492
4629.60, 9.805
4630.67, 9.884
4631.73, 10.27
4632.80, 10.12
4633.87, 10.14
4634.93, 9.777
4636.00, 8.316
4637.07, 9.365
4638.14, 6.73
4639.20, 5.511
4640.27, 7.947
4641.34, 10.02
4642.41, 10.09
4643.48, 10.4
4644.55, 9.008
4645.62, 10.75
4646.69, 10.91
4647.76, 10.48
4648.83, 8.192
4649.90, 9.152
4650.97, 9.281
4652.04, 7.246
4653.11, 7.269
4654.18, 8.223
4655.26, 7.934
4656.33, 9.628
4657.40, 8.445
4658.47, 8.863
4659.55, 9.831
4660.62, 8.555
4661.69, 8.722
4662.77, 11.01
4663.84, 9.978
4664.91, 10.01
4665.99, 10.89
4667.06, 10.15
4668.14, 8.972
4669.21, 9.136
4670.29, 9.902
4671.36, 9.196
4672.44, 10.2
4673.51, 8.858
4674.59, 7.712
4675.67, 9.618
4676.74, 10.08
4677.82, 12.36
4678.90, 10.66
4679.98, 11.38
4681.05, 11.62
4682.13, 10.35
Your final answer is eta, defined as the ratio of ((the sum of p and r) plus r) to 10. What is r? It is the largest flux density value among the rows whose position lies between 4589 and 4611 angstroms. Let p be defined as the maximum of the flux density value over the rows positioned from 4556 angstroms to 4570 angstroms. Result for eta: 3.47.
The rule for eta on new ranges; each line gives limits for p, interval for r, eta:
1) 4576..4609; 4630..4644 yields 3.17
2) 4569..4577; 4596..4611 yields 3.00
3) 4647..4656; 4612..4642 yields 3.10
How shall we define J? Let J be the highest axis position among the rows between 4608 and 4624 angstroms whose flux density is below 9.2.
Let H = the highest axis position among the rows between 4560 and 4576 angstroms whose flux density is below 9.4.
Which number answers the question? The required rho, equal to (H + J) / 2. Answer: 4597.8 angstroms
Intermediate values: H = 4572.39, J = 4623.21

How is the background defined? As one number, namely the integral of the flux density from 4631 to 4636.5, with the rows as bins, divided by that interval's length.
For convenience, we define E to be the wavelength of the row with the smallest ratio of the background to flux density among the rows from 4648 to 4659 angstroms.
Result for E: 4656.33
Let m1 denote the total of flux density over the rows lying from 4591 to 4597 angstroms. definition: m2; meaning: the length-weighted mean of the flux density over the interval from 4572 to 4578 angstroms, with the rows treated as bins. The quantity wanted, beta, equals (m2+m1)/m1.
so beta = 1.17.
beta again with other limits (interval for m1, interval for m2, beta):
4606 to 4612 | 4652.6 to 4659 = 1.18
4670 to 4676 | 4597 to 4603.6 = 1.16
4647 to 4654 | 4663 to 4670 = 1.19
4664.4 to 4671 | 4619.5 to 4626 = 1.12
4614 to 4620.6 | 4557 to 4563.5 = 1.26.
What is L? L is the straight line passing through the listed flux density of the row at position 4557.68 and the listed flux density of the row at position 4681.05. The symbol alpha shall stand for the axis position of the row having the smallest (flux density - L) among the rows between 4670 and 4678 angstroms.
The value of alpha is 4674.59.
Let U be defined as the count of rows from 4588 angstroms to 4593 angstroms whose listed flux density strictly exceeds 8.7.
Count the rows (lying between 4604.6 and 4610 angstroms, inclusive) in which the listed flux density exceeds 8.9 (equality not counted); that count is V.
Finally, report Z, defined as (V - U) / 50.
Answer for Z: -0.06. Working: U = 4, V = 1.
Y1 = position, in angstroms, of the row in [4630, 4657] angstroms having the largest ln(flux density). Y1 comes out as 4646.69 angstroms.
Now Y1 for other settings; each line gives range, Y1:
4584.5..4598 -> 4590.33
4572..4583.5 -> 4574.50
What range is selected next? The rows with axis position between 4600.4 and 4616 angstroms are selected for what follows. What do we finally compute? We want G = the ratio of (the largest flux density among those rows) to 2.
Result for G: 4.56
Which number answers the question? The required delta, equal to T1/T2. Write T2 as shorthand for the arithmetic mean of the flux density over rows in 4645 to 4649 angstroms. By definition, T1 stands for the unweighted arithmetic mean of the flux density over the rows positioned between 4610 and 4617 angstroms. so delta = 0.63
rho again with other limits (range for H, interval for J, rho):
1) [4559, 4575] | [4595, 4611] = 4591.4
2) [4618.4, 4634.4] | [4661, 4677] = 4651.6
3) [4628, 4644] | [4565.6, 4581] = 4610.0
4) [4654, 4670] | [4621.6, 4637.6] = 4652.6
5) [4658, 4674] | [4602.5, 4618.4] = 4645.7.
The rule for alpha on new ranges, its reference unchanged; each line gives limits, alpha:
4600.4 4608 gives 4606.21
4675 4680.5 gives 4675.67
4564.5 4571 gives 4568.18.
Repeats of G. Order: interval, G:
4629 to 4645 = 5.20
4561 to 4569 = 4.91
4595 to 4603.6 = 4.71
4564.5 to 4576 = 5.57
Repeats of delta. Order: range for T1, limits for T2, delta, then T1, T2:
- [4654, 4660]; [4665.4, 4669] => 0.88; 8.8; 10.0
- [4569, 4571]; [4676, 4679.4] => 0.72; 8.0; 11.0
